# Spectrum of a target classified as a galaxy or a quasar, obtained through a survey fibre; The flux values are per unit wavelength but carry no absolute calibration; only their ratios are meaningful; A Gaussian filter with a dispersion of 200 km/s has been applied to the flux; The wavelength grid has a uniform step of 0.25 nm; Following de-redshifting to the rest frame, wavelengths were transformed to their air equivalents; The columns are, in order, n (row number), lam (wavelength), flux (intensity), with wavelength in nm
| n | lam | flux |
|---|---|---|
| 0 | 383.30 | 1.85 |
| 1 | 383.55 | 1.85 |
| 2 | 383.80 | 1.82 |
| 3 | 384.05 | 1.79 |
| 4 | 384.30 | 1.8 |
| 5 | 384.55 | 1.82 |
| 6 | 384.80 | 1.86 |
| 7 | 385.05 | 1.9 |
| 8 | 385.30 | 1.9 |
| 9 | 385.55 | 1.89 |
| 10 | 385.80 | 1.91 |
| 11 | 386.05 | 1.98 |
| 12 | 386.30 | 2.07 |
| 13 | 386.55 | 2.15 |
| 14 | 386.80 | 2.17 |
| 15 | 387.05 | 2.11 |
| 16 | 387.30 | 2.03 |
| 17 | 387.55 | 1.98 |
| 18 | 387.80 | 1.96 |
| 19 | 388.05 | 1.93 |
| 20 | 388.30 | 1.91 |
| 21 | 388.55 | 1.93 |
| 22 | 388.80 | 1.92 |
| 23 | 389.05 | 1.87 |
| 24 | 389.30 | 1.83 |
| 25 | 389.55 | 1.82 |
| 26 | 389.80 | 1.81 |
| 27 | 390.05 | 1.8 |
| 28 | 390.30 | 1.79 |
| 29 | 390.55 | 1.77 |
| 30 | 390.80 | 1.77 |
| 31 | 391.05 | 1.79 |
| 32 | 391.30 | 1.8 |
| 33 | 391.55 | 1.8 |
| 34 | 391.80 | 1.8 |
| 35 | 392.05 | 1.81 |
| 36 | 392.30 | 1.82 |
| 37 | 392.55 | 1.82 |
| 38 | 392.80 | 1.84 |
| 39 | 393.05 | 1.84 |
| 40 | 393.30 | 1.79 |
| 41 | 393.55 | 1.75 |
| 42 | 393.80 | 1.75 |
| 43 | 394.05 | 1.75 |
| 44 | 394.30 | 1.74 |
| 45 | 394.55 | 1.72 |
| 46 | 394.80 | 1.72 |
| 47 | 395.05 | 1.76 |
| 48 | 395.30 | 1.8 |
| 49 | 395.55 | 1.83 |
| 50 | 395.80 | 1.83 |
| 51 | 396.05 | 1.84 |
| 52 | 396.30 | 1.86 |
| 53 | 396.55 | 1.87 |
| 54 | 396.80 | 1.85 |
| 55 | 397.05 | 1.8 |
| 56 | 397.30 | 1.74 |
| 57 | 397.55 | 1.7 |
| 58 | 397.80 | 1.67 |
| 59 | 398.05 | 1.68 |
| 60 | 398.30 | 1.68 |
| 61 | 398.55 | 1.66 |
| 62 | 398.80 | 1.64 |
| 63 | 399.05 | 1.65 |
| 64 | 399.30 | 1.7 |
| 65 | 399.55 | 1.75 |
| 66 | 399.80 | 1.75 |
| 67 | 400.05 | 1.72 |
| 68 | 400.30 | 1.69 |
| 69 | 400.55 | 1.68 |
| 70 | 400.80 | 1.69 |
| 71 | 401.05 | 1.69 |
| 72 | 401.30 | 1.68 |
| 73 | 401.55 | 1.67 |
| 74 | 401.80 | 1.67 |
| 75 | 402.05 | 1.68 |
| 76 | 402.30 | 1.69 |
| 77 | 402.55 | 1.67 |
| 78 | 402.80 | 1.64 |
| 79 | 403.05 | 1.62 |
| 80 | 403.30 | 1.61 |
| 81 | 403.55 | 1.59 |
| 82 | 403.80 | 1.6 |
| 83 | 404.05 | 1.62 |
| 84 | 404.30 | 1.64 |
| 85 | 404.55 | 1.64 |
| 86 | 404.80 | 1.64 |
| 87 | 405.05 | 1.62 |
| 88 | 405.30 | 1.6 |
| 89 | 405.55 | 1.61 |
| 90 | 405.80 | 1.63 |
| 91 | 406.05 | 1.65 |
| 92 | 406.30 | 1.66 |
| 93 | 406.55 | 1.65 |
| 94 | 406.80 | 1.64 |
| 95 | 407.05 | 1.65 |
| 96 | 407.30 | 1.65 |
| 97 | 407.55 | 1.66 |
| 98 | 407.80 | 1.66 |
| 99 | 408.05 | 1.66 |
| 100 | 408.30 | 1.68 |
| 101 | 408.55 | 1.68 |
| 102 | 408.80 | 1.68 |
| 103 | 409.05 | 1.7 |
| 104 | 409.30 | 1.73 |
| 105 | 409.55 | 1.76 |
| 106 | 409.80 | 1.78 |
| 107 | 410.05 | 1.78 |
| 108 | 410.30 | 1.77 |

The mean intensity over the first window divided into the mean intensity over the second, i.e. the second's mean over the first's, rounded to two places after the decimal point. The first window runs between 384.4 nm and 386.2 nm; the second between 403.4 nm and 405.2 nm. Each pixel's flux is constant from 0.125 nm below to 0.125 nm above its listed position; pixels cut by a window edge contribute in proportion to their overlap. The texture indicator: 0.86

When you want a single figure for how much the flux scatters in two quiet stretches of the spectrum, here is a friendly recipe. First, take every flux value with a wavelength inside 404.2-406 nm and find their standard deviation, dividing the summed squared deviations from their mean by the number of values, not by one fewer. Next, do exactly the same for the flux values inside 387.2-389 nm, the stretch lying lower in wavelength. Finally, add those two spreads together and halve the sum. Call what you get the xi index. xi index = 0.027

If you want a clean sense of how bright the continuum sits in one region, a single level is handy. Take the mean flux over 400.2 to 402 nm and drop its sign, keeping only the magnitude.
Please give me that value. 1.68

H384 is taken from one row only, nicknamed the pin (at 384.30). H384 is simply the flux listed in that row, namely 1.8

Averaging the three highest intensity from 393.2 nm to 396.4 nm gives 1.84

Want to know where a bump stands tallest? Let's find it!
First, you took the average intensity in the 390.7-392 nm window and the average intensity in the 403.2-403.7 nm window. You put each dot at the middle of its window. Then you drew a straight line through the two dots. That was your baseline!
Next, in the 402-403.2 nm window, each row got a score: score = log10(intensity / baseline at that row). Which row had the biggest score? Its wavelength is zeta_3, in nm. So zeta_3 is 402.30 nm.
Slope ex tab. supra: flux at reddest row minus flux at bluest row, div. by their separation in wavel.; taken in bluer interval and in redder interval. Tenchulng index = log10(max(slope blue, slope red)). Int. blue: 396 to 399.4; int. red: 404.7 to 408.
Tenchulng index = -2.2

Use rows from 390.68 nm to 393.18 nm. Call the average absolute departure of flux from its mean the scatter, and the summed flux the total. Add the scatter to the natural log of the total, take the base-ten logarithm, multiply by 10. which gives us 4.64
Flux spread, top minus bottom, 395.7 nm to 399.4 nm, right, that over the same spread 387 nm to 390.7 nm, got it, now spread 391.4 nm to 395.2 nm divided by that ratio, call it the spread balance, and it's 0.18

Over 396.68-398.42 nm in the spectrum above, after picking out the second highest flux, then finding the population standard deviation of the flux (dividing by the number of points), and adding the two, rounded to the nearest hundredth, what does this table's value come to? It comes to 1.86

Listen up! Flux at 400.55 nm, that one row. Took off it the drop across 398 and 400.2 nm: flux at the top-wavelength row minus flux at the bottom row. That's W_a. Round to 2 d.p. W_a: 1.64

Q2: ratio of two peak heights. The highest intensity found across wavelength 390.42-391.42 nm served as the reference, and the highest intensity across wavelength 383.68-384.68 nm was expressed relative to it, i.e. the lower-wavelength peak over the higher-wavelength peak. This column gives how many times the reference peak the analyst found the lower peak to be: 1.01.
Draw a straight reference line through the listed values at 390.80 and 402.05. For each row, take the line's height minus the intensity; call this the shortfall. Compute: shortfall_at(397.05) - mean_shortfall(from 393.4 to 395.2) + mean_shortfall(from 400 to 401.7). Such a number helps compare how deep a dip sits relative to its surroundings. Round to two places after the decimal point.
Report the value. -0.08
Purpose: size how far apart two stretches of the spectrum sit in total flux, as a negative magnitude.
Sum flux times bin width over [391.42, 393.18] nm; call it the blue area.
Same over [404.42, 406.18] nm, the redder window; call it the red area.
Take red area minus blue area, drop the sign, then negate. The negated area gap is -0.34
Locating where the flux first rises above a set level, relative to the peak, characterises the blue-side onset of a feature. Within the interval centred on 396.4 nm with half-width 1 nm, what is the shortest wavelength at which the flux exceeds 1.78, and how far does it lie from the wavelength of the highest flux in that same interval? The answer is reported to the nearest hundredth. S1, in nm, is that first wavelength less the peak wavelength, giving -1.00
